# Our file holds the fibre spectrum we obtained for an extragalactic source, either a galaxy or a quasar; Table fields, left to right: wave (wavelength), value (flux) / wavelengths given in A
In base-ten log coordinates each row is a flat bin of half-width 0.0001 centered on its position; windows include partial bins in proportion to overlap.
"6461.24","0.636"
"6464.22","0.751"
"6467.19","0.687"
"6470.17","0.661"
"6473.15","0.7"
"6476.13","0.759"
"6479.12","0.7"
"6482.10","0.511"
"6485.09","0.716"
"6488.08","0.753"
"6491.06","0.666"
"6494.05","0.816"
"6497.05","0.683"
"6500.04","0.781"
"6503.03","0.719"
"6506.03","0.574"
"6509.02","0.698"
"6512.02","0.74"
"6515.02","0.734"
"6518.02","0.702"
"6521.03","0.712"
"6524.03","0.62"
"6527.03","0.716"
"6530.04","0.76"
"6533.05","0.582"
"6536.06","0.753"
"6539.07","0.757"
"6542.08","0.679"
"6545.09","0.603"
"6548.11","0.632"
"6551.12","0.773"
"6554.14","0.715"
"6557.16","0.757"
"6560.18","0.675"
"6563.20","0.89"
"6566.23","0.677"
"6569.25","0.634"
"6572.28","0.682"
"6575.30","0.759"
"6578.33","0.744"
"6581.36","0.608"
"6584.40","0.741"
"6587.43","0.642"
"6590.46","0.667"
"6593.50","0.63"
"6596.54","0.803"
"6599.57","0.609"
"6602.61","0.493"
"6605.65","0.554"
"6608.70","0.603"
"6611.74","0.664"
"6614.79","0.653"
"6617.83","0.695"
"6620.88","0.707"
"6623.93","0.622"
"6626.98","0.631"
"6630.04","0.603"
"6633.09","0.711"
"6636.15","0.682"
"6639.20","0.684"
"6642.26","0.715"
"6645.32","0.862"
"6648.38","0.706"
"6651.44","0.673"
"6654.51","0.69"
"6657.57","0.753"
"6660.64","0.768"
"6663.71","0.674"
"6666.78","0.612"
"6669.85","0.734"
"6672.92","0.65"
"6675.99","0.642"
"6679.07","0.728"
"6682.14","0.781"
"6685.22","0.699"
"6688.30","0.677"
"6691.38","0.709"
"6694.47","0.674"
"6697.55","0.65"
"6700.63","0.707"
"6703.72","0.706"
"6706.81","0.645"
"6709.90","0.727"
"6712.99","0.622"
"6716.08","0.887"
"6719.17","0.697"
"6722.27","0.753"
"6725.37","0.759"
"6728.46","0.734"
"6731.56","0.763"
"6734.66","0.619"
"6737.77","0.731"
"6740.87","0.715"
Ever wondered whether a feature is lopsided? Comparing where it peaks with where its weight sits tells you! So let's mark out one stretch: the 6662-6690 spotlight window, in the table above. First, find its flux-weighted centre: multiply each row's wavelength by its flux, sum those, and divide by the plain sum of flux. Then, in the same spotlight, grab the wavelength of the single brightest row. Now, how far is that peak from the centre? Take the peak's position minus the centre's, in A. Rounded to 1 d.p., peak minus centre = 5.9 A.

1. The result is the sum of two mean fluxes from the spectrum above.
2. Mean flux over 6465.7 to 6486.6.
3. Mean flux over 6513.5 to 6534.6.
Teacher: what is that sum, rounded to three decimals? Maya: 1.366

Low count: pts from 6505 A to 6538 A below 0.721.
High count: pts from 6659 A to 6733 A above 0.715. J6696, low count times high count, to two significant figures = 70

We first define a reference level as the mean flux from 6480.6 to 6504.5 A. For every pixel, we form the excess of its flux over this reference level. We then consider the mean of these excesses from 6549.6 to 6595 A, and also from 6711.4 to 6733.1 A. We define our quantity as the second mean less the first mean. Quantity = 0.039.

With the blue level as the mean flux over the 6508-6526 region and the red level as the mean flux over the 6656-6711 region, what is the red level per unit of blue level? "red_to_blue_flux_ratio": 0.99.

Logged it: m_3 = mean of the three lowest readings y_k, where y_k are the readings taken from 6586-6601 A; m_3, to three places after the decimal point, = 0.627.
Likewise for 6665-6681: 0.635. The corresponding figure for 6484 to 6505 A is 0.688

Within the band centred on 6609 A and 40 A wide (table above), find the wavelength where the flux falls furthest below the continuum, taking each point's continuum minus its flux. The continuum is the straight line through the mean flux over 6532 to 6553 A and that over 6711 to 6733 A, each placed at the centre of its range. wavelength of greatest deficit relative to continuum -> 6602.61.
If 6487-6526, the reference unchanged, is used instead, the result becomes 6506.03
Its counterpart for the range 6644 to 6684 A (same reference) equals 6666.78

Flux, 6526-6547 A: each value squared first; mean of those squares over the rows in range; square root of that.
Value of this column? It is 0.70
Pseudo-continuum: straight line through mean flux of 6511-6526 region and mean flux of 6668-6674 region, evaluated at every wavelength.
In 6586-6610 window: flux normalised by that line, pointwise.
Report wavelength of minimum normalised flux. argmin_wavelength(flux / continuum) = 6602.61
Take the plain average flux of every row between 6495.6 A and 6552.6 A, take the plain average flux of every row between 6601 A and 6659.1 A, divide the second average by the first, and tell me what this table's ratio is 0.96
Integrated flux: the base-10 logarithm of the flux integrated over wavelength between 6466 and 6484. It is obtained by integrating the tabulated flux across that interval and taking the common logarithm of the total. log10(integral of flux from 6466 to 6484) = 1.08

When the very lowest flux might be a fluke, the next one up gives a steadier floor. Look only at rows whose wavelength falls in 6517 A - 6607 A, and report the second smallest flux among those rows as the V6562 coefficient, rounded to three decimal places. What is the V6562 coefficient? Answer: 0.554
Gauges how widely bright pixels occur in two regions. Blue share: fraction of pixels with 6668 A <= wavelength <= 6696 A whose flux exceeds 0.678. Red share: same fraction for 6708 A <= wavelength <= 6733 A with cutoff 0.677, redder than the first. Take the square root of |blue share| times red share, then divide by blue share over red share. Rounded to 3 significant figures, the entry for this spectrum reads 1.10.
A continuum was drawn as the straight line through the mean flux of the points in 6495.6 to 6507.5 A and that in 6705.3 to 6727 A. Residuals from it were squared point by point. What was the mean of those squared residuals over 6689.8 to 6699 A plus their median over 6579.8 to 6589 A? 0.0066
